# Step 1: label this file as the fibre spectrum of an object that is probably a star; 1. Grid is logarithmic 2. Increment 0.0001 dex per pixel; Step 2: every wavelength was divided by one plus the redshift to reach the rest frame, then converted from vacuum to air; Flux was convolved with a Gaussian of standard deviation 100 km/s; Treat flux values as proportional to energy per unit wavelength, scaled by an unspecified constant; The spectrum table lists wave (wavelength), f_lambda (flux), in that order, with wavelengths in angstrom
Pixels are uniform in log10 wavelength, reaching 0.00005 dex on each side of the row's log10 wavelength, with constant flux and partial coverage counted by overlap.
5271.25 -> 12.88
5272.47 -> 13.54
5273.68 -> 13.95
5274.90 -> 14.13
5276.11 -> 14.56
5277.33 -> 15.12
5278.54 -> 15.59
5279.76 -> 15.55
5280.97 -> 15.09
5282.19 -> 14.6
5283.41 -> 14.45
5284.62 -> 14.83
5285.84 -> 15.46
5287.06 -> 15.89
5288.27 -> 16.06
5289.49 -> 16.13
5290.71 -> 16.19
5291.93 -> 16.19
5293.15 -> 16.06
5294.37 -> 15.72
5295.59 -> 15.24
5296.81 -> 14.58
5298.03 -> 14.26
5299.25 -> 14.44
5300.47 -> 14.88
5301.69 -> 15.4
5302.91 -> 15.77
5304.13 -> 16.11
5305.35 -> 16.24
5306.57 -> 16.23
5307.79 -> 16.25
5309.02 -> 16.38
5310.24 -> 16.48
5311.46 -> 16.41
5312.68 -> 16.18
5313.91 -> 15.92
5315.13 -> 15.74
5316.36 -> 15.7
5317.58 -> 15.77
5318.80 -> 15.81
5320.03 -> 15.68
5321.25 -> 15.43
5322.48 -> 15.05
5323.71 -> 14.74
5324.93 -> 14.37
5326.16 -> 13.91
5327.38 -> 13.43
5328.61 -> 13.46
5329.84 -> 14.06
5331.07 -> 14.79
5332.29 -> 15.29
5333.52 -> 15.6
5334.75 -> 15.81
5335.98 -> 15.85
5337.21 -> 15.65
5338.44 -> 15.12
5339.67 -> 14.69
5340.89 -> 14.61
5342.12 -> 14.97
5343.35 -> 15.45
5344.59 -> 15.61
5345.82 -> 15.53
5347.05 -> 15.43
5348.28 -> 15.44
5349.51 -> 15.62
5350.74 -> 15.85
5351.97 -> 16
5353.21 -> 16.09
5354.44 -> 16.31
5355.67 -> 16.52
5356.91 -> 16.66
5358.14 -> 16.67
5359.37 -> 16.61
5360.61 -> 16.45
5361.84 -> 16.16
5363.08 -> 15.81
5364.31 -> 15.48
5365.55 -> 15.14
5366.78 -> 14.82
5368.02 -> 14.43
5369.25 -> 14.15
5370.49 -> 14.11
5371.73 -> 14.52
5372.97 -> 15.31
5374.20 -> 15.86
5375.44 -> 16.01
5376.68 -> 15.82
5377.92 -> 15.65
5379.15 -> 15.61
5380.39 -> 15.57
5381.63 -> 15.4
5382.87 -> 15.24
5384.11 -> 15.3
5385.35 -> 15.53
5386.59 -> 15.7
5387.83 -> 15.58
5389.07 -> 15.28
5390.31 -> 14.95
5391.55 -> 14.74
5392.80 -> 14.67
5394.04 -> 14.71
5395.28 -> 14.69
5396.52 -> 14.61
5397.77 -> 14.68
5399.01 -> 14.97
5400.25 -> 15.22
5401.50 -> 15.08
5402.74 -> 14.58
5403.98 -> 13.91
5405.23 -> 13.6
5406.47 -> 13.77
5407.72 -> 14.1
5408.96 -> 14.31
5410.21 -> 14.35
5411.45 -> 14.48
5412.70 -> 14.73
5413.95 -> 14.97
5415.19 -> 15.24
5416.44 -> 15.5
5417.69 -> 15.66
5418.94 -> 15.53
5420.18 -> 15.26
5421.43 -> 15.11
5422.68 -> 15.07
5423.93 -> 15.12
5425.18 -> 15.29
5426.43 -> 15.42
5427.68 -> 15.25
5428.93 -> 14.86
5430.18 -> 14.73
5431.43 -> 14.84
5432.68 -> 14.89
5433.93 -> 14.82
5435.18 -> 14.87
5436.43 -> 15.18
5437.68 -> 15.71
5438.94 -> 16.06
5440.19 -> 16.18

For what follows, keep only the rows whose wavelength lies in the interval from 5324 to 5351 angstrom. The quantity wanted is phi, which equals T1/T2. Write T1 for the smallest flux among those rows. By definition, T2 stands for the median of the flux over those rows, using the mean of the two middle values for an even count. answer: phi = 0.87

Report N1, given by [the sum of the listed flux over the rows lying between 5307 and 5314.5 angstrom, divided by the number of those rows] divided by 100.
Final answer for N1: 0.163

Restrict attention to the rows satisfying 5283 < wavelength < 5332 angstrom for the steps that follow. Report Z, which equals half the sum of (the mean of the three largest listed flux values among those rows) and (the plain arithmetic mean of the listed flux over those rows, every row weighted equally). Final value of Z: 15.9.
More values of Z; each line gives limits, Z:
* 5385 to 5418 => 15.2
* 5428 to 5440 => 15.4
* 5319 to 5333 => 15.0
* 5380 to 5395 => 15.4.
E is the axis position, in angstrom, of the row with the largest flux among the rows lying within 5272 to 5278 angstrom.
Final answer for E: 5277.33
